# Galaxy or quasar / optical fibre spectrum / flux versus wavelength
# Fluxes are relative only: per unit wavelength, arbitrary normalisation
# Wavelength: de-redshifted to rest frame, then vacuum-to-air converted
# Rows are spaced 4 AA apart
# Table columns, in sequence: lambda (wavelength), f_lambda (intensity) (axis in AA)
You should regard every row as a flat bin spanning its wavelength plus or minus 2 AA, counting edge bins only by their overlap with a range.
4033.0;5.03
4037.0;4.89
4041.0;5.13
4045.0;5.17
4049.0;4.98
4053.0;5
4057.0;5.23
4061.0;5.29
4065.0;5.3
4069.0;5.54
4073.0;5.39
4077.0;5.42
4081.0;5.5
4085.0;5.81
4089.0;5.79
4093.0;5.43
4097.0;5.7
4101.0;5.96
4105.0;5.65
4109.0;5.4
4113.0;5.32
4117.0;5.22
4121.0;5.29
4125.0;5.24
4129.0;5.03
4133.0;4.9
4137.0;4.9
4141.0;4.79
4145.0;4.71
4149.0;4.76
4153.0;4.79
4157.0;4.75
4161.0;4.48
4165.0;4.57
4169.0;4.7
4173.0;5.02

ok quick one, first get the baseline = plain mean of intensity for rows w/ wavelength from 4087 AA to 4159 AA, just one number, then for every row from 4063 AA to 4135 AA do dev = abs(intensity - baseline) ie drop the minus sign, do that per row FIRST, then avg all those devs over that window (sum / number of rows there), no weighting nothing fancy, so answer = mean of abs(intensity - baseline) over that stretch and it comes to 0.289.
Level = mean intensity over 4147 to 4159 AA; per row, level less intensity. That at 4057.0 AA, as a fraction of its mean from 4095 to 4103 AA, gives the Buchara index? 0.44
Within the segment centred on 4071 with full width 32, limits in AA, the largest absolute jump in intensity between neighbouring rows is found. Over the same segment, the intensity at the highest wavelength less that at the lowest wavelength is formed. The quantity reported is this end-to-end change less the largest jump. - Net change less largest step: 0.27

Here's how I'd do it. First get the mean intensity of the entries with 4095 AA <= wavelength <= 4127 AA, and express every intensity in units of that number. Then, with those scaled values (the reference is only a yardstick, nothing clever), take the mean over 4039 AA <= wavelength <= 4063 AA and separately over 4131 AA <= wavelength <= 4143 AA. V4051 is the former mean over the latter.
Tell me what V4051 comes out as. 1.06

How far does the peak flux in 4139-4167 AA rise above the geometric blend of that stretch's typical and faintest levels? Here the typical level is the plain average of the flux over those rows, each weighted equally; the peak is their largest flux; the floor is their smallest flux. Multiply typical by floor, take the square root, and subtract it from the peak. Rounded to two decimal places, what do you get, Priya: 0.20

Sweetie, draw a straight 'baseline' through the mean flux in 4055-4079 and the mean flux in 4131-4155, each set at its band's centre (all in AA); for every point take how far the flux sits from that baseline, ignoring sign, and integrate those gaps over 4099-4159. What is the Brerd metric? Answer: 13.2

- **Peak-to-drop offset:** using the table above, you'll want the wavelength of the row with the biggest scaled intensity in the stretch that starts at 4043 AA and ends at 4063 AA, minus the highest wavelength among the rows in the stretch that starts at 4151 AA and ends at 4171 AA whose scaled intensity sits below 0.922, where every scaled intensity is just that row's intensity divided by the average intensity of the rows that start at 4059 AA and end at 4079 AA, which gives -108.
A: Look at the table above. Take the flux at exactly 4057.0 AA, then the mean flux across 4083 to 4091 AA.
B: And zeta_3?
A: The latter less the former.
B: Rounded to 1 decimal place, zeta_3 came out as 0.6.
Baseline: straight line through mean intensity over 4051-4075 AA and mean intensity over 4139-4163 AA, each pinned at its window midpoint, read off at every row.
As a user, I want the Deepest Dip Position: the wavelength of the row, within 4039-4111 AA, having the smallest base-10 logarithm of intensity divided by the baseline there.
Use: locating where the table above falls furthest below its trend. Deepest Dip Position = 4049.0 AA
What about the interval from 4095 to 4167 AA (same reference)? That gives 4161.0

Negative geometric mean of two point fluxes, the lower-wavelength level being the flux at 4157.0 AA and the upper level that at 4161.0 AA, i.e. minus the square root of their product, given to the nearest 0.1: -4.6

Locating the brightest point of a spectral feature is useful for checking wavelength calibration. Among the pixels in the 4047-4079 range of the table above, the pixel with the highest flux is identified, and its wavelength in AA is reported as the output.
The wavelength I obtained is 4069.0 AA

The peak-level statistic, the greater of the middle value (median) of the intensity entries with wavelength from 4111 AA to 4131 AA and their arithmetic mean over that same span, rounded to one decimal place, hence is 5.2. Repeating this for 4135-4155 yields 4.8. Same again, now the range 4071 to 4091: 5.6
